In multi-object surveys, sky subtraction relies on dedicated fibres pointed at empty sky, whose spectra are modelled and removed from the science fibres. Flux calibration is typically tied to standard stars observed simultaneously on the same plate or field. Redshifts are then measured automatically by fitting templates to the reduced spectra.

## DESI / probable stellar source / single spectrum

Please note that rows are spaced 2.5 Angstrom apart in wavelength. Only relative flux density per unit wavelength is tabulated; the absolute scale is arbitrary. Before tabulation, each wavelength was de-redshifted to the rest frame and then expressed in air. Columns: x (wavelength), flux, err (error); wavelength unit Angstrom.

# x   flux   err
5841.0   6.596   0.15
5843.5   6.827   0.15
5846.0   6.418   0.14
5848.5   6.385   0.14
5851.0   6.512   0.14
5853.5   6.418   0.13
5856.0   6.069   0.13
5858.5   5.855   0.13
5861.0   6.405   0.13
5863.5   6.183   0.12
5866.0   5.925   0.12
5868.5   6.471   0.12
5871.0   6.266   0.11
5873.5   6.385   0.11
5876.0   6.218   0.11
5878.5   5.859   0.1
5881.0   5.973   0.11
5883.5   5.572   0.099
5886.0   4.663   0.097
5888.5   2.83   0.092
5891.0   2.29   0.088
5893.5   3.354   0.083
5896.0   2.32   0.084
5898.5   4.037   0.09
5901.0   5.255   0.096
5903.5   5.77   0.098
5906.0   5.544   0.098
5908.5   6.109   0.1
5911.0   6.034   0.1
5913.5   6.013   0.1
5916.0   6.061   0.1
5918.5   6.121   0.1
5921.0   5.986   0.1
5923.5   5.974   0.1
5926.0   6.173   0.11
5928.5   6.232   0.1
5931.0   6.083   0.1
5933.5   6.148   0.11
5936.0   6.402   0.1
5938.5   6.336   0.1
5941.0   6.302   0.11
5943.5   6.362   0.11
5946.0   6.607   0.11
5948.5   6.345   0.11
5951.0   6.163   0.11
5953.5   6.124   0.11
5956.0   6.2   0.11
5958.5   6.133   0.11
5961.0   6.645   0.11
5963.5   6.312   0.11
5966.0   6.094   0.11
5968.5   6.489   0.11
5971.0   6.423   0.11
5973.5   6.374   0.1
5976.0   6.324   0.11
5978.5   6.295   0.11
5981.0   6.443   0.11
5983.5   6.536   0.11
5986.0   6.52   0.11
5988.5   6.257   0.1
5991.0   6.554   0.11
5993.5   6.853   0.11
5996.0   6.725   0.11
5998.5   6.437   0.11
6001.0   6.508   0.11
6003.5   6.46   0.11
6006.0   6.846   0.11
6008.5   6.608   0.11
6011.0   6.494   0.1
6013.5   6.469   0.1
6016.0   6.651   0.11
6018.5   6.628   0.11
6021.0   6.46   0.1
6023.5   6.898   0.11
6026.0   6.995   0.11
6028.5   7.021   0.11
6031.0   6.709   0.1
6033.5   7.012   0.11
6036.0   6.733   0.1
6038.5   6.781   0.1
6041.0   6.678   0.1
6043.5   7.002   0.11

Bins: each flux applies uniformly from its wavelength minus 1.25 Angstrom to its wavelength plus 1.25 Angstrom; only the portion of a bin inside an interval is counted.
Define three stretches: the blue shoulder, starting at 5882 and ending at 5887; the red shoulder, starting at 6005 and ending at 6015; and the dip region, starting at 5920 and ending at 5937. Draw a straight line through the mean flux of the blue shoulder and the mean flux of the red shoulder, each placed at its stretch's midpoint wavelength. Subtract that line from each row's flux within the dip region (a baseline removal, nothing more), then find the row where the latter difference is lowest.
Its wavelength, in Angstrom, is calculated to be 5923.5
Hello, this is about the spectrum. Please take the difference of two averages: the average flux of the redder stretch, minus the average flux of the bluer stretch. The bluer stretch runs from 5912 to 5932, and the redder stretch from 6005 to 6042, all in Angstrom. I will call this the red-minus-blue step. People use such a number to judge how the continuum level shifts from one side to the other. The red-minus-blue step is 0.7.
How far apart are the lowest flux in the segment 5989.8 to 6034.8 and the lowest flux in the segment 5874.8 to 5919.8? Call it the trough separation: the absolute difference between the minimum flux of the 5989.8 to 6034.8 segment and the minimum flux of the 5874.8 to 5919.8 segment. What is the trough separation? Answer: 4.15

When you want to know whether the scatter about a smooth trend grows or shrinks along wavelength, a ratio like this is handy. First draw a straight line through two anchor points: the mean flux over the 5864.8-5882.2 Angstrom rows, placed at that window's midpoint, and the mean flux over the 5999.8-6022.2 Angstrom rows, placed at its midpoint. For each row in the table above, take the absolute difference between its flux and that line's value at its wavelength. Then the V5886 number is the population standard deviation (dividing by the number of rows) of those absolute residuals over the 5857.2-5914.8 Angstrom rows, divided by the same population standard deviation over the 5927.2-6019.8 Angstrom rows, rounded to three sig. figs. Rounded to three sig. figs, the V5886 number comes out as 12.7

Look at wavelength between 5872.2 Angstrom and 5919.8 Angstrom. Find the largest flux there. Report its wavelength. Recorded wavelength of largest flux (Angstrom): 5873.5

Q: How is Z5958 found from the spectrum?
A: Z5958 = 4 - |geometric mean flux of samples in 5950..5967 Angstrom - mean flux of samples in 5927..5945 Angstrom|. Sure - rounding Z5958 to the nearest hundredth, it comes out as 3.97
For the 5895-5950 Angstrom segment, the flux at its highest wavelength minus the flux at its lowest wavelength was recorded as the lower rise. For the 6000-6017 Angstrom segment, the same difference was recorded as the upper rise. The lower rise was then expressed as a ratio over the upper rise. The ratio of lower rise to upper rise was 28.1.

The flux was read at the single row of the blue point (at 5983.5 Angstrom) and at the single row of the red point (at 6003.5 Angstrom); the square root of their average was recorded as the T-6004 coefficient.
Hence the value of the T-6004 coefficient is 2.55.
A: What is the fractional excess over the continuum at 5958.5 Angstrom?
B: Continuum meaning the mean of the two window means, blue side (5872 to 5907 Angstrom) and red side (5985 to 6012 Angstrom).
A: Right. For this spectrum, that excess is 0.09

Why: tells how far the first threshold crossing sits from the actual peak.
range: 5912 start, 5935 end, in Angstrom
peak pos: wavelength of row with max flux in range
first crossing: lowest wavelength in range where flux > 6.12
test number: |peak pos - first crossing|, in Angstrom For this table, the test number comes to 10.0 Angstrom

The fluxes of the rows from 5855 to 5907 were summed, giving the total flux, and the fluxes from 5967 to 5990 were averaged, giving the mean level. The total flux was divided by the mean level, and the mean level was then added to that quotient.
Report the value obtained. 23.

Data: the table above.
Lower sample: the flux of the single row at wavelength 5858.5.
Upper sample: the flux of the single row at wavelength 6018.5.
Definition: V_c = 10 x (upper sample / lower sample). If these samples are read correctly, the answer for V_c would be 11.3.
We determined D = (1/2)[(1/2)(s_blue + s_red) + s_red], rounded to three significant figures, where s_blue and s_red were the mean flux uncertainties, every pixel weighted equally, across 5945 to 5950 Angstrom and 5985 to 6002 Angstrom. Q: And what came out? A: 0.109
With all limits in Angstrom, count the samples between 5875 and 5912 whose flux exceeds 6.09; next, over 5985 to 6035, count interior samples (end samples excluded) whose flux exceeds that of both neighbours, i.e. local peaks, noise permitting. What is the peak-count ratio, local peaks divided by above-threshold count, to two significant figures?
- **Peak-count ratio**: 2.5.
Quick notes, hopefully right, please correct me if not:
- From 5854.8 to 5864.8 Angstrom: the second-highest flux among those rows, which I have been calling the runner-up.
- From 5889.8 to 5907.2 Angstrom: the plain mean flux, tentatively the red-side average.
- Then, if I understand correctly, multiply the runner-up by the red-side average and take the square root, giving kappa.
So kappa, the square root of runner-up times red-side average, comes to 5.02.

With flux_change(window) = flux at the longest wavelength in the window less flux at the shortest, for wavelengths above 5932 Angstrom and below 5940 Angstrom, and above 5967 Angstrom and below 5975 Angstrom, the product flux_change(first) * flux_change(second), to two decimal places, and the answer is -0.02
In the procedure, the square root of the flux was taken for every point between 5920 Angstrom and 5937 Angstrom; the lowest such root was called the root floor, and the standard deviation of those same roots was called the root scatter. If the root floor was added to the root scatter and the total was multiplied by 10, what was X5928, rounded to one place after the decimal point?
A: 24.7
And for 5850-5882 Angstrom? 24.7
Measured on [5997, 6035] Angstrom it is 25.8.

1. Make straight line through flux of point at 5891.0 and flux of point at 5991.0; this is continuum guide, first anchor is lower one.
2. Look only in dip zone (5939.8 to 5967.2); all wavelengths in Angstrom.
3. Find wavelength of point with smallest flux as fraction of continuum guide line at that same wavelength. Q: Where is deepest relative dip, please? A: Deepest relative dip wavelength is 5966.0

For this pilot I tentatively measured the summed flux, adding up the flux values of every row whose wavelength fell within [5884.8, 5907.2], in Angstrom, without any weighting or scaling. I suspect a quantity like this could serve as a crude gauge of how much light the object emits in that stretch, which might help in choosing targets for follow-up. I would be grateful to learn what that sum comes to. 36.1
